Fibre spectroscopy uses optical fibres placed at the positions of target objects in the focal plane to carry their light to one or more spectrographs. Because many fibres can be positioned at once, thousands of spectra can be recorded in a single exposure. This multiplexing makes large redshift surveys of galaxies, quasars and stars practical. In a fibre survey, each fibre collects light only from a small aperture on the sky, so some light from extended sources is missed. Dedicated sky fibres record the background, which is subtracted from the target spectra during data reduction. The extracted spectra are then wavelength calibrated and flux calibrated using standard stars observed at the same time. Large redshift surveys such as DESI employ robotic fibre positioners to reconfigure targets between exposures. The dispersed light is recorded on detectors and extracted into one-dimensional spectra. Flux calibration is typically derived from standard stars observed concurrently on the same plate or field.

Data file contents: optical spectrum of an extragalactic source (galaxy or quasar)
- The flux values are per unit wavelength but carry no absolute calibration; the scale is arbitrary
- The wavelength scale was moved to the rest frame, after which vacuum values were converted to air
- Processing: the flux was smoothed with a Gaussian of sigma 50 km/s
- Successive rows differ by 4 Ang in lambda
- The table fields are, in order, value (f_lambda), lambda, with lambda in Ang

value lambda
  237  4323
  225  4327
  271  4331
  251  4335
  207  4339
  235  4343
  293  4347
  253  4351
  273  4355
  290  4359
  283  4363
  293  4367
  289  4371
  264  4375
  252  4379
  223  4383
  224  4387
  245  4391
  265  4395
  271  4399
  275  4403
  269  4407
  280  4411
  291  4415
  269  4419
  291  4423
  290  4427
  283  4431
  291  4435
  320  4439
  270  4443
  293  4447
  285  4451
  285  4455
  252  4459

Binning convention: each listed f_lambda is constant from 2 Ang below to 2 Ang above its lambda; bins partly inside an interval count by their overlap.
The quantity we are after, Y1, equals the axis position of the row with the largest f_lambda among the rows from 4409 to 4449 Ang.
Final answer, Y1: 4439 Ang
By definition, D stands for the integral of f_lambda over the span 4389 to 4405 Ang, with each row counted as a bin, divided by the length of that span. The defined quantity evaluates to 264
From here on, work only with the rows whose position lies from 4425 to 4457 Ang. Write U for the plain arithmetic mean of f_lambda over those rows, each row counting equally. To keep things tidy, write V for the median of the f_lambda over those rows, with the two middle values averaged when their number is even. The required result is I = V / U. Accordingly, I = 0.99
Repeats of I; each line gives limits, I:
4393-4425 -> 0.99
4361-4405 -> 1.01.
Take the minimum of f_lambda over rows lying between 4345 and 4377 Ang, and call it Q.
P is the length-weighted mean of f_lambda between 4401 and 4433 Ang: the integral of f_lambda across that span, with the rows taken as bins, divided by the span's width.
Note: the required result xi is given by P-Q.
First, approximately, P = 281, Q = 253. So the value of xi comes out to 28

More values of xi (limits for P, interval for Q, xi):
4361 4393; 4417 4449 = -10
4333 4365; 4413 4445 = -8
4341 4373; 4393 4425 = 11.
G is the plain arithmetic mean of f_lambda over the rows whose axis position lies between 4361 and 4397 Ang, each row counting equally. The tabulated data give 260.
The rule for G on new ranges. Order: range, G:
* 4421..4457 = 290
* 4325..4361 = 255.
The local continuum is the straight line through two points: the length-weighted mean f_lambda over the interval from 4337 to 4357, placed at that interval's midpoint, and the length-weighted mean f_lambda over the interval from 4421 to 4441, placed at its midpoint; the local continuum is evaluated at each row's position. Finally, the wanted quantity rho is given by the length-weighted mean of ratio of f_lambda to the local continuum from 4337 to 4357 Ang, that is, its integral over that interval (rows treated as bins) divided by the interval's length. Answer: 1.00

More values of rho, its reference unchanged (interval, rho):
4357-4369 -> 1.11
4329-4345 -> 0.98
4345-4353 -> 1.08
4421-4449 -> 0.98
